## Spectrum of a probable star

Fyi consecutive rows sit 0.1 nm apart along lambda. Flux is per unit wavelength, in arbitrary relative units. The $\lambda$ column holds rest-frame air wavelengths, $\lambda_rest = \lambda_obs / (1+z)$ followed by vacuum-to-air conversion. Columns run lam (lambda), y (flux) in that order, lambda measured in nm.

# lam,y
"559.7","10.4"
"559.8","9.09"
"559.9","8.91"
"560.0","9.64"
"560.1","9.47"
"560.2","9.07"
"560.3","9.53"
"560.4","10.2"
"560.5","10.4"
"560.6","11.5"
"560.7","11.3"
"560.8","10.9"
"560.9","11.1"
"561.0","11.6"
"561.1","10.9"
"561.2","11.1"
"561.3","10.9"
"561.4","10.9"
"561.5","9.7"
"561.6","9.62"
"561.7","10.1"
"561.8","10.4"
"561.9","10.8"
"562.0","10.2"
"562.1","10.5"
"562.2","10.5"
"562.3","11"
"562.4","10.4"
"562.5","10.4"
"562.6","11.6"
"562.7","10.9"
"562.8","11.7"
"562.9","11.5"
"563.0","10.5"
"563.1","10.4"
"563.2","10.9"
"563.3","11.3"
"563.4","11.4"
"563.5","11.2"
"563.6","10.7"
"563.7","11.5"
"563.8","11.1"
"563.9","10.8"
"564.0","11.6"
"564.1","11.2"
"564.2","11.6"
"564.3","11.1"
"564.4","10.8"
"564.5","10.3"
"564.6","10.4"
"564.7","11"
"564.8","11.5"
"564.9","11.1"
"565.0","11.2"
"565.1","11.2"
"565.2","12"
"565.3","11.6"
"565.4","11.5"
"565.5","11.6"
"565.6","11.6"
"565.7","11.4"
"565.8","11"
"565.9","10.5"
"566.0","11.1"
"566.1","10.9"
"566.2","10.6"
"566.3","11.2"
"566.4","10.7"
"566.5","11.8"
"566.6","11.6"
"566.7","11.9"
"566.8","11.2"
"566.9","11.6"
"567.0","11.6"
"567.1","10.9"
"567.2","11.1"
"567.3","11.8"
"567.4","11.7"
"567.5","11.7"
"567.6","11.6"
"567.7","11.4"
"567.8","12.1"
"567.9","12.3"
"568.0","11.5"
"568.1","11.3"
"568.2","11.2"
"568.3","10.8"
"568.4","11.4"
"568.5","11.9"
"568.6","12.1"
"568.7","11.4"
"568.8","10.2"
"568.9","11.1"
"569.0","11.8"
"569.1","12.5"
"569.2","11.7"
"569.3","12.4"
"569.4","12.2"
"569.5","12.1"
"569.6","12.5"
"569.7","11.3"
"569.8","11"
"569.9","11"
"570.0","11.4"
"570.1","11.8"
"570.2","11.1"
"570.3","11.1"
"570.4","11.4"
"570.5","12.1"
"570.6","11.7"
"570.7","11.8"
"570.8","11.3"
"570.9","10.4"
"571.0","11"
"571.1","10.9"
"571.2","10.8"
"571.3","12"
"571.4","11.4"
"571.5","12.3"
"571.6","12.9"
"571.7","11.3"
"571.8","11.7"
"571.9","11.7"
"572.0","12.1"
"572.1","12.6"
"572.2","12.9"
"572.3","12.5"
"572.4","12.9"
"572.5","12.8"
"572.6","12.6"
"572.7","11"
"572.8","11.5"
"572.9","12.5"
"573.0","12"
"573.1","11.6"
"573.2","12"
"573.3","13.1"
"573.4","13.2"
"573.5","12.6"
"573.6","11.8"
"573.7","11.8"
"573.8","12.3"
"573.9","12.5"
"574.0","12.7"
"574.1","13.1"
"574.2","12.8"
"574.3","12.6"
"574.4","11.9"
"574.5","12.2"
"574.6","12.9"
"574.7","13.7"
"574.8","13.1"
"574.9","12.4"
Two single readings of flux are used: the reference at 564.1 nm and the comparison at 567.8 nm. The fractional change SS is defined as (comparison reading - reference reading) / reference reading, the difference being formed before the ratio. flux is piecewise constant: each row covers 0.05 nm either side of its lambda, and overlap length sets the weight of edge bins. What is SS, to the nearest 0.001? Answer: 0.080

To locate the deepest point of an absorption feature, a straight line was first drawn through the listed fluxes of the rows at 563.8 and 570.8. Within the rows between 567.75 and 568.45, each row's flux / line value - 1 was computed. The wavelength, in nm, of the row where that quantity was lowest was 568.3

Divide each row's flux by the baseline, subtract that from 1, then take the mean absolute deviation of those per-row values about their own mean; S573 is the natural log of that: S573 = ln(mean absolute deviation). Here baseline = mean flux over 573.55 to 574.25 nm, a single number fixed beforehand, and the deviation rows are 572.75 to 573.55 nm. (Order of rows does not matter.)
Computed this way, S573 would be -3.1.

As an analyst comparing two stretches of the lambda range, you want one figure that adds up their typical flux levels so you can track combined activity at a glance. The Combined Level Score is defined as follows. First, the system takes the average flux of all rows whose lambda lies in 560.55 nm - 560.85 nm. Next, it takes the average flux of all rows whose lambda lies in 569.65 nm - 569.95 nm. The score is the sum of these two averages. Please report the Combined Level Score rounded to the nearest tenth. 22.3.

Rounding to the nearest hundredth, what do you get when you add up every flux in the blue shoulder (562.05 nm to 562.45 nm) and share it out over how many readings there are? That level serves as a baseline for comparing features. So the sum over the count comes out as 10.60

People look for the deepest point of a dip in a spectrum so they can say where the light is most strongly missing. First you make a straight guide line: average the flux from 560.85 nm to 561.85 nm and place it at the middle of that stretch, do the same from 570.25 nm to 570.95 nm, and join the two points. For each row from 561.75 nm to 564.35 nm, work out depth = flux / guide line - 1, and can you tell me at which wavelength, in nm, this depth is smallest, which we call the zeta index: 562.0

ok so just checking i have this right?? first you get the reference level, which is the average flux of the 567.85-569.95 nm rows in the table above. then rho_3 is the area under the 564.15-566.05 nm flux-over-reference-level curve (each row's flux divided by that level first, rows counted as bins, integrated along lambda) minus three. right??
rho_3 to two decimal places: -1.17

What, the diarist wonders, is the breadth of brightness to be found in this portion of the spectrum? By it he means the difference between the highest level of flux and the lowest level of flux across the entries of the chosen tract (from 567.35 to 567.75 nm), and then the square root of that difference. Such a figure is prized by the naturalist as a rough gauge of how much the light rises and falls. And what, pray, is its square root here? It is 0.55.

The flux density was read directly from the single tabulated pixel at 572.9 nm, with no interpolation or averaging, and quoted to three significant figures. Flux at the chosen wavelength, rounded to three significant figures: 12.5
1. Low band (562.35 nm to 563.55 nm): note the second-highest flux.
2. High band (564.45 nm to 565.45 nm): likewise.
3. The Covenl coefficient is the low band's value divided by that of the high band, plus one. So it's 2.00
